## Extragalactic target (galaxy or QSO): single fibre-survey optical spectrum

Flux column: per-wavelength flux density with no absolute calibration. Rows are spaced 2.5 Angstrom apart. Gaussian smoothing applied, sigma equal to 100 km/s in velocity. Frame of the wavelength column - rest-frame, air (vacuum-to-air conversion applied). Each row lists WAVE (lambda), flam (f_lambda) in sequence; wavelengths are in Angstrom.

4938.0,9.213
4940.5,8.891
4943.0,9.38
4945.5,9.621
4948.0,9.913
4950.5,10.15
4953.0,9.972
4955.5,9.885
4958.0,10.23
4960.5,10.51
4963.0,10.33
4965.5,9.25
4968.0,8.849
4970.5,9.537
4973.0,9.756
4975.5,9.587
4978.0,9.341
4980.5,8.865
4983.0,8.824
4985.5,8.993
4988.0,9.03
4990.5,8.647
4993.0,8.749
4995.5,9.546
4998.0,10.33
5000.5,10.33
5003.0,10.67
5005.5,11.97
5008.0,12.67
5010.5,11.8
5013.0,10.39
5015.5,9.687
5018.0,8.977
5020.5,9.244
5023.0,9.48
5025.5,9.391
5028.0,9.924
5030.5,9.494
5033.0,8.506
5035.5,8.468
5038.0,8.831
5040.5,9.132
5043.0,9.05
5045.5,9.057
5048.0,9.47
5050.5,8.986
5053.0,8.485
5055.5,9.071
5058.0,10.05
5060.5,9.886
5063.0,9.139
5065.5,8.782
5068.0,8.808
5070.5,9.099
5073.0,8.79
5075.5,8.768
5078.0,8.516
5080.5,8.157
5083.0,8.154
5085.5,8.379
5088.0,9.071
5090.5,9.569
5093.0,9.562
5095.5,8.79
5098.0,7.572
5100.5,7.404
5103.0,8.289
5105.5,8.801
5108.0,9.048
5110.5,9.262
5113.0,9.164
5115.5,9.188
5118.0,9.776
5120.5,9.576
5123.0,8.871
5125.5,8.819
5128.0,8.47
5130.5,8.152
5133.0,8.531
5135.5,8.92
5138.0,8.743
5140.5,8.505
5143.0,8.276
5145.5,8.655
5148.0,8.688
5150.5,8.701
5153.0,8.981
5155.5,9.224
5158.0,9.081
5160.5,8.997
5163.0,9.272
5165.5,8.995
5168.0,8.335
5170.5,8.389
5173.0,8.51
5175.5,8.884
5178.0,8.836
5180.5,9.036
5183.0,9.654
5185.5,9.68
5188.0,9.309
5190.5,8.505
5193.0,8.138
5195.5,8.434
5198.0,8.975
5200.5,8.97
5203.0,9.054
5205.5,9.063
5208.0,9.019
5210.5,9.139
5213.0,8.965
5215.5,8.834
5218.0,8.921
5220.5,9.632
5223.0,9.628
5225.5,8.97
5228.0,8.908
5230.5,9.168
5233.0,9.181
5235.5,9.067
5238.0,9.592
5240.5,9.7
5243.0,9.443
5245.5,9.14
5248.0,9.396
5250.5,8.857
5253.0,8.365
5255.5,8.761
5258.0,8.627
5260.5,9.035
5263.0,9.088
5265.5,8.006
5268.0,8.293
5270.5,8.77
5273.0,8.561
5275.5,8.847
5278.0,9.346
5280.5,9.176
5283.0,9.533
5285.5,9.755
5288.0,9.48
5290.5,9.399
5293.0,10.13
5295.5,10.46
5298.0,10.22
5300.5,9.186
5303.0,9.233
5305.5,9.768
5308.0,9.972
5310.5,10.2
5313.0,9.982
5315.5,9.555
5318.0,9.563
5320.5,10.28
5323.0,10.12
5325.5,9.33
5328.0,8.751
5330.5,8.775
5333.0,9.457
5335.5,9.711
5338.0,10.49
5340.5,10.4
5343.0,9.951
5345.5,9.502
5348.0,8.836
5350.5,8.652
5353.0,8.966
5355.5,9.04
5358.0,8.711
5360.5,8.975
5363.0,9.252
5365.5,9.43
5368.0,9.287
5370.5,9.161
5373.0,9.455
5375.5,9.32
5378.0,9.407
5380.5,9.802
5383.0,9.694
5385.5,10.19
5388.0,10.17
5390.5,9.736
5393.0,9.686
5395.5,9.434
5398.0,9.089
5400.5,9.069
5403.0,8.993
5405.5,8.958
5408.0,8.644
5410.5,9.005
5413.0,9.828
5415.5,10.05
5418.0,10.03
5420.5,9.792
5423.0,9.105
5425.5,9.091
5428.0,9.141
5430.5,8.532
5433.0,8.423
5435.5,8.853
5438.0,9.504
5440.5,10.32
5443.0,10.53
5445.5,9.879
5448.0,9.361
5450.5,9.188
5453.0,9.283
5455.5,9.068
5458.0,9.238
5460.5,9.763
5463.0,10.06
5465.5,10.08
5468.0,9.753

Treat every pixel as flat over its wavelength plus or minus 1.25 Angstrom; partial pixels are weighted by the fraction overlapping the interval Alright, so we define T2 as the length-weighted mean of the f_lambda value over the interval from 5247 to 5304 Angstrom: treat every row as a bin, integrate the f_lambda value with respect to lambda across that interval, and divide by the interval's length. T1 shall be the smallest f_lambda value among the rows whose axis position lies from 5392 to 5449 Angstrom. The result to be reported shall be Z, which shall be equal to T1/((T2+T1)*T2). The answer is 0.0524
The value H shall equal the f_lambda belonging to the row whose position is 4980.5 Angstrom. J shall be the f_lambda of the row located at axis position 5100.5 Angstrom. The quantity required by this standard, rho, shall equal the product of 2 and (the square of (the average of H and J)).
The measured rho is 132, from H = 8.865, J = 7.404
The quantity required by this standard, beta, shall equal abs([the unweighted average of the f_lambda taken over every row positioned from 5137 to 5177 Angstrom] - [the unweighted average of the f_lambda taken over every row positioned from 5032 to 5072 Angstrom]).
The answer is 0.3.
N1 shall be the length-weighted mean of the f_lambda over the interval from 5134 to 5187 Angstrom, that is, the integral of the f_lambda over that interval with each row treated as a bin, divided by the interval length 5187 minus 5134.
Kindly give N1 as 8.9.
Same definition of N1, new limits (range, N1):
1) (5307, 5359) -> 9.5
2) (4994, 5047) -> 9.8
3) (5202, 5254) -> 9.1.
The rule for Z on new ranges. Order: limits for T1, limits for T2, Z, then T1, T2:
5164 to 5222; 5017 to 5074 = 0.0516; 8.138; 9.1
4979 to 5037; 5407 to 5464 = 0.0502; 8.468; 9.4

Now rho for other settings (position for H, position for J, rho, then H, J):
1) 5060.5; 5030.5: 188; 9.886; 9.494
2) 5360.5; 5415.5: 181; 8.975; 10.05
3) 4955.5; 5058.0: 199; 9.885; 10.05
